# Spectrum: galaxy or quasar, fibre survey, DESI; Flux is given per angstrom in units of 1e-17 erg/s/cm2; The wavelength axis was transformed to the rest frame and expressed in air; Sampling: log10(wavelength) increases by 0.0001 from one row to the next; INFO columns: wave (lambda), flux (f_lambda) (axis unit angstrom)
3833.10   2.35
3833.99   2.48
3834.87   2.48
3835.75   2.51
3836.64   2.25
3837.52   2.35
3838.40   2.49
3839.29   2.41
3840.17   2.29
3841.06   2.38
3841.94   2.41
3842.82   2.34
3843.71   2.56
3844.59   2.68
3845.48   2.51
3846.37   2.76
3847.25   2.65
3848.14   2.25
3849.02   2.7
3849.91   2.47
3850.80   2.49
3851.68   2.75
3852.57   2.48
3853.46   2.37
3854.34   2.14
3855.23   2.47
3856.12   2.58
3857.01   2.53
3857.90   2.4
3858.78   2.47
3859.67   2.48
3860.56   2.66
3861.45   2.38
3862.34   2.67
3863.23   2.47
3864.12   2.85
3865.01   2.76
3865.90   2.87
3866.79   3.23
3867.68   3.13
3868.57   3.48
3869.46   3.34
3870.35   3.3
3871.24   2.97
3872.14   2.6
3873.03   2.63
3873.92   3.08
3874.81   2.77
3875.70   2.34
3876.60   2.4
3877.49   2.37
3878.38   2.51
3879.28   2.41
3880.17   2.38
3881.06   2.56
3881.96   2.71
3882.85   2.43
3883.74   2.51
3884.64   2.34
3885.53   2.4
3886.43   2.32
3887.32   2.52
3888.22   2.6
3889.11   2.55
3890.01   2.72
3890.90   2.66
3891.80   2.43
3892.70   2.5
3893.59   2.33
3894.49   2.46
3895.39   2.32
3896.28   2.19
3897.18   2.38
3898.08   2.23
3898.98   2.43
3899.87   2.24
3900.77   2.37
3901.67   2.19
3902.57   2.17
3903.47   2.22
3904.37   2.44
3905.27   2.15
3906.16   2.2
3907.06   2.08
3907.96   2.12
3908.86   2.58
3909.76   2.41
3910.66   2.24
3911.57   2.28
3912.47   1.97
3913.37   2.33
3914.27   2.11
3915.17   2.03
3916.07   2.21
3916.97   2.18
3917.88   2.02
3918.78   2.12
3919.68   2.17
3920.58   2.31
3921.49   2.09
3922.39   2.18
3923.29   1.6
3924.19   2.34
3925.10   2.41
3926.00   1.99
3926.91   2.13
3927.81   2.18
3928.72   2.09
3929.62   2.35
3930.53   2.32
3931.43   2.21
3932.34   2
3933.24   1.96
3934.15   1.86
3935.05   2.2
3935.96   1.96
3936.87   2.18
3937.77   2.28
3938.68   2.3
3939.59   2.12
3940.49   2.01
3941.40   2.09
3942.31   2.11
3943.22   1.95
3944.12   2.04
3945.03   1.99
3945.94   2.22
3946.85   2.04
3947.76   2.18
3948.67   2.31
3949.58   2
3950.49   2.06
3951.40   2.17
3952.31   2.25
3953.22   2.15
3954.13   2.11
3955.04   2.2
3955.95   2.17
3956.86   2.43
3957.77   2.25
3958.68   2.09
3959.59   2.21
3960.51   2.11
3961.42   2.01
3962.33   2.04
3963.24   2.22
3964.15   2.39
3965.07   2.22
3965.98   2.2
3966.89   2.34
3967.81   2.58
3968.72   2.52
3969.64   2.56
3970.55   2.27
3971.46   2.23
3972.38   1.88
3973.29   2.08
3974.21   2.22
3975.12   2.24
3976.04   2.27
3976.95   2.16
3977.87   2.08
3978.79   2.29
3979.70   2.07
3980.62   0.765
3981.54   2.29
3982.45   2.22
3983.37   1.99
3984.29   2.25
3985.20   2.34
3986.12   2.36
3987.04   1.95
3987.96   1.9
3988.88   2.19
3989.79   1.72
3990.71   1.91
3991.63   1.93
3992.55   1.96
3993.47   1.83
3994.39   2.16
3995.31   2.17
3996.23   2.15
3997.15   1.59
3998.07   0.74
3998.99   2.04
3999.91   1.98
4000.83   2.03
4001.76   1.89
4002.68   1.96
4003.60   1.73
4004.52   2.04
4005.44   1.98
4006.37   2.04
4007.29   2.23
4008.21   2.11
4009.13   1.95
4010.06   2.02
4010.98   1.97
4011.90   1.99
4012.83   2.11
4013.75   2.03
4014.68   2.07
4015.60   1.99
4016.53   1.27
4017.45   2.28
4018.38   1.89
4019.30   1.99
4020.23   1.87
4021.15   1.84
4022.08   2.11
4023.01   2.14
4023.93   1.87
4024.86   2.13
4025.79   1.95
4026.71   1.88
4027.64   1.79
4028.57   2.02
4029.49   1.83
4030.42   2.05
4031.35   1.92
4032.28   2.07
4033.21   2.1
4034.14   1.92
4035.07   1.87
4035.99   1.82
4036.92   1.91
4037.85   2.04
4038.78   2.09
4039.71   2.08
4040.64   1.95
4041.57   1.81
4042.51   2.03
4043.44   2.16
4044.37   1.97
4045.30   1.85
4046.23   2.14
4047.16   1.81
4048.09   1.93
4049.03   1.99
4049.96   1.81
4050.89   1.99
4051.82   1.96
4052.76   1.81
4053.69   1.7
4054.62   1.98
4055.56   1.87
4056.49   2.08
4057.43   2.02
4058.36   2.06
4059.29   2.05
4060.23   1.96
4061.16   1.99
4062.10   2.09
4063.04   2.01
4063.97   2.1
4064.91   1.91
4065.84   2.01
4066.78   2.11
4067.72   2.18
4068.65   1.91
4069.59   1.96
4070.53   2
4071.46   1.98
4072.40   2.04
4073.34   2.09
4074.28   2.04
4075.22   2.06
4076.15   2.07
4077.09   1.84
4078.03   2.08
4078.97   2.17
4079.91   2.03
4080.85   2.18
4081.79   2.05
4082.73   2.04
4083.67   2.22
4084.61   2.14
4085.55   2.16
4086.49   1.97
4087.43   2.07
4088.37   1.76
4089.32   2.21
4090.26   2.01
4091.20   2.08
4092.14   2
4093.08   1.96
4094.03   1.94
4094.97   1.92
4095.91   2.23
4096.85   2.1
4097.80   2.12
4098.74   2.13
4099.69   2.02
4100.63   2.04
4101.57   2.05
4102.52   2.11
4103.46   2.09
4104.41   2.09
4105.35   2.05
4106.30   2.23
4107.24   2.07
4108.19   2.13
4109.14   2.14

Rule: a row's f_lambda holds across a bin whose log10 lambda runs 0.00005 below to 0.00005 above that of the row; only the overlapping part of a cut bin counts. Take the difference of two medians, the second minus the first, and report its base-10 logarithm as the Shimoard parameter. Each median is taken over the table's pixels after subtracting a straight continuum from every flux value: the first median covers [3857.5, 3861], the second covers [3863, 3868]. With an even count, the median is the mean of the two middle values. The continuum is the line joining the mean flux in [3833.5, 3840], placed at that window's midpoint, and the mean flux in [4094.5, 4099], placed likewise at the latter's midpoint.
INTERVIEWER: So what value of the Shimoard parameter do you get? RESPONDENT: -0.41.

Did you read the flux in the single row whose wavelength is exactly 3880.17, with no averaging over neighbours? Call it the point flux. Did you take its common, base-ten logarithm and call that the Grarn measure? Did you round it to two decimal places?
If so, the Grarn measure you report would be 0.38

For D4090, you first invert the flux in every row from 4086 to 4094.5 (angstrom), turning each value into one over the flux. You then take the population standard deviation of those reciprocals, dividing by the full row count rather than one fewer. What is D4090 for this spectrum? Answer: 0.0297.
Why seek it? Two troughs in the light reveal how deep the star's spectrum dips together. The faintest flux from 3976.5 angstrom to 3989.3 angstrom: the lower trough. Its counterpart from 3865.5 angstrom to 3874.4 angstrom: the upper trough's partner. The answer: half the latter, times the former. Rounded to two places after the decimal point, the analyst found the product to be 0.99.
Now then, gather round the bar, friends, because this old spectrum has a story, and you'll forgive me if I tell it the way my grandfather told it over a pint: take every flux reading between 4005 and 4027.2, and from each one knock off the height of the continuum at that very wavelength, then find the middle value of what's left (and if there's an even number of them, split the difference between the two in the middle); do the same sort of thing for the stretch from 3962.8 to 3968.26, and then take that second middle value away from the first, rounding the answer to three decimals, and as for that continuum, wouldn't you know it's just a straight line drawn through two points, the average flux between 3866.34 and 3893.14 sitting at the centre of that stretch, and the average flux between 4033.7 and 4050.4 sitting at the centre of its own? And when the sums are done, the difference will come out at -0.065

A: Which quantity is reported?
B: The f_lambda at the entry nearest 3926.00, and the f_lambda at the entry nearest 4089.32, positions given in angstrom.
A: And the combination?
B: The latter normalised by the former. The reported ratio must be 1.11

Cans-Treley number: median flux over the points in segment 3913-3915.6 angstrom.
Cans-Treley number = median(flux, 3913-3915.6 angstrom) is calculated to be 2.11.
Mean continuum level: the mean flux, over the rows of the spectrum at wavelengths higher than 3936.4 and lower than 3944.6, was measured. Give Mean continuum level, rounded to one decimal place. 2.1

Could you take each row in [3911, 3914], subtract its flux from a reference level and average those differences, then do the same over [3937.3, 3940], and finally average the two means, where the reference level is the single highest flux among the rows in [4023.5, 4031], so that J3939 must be -0.08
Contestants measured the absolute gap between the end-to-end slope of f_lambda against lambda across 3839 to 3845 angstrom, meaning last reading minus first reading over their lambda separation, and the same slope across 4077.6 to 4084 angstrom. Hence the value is 0.026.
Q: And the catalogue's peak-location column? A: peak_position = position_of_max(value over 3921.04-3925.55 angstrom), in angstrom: 3925.10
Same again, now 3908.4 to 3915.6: 3908.86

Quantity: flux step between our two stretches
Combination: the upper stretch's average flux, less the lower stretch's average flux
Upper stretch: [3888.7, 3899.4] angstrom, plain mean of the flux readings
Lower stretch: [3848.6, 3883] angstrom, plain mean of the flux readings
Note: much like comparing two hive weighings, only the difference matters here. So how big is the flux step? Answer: -0.2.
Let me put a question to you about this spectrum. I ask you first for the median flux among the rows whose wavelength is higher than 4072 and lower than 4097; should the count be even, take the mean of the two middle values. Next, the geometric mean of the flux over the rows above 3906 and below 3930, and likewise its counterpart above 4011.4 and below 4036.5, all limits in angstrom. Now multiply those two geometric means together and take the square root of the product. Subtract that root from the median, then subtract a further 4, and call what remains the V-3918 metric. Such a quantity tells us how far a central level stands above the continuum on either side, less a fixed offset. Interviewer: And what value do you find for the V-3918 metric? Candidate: -3.99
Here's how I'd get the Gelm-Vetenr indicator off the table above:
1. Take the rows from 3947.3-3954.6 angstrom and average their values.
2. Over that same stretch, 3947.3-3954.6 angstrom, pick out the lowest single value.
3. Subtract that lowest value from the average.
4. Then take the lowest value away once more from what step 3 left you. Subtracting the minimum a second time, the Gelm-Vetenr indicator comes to -1.85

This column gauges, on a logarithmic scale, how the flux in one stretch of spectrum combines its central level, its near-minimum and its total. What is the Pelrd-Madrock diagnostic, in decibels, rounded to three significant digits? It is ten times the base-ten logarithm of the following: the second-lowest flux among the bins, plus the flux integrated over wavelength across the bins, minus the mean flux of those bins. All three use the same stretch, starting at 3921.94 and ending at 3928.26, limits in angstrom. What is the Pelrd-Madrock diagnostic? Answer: 11.2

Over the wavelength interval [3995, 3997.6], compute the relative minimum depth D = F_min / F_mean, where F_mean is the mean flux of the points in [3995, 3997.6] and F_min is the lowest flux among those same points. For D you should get 0.81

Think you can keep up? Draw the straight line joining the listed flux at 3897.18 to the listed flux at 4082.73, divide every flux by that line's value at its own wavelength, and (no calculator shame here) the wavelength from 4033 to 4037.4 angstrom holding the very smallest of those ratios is 4035.99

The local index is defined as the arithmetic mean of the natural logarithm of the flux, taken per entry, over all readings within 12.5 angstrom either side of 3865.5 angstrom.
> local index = 0.99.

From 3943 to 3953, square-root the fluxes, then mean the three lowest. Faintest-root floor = 1.41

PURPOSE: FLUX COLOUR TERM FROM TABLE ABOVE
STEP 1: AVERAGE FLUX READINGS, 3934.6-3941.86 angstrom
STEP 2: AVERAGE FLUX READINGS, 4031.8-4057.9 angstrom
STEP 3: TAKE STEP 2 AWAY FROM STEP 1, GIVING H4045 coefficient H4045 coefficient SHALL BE 0.19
